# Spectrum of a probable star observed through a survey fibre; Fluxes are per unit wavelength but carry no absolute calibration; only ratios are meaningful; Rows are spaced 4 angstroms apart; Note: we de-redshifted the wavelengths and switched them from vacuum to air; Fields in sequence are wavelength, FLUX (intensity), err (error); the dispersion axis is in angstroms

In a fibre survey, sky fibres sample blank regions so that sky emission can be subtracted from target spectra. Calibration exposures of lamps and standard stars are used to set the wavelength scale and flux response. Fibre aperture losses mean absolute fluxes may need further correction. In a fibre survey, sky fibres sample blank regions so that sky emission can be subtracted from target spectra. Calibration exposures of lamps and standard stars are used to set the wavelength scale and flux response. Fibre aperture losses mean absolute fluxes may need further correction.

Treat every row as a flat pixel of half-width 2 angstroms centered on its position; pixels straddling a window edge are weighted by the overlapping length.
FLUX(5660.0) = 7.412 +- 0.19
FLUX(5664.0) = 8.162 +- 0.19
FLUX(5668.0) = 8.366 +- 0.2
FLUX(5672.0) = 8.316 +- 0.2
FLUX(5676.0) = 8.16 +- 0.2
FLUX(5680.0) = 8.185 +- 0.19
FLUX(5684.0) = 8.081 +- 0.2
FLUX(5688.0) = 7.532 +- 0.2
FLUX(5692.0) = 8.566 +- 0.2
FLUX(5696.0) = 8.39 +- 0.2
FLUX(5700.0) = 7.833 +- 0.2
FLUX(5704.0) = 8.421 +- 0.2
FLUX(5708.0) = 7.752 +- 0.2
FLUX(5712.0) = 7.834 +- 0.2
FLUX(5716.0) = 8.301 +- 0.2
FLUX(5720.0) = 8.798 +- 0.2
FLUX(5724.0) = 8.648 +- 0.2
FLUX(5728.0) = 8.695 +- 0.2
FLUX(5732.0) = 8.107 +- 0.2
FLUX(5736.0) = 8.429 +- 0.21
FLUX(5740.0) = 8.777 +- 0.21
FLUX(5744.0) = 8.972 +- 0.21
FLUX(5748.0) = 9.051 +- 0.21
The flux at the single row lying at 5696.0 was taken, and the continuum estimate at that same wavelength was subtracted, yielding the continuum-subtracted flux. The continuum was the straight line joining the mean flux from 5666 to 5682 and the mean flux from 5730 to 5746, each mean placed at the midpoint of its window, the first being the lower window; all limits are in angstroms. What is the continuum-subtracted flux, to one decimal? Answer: 0.0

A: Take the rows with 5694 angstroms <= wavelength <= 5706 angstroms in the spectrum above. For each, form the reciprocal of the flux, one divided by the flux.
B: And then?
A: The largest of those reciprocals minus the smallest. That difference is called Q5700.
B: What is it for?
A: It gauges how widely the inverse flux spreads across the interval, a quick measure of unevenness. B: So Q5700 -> 0.0089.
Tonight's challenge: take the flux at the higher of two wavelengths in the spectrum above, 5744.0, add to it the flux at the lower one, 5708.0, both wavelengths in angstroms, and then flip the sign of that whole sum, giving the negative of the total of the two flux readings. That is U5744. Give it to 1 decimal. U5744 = -16.7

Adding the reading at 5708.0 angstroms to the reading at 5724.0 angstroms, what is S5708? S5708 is 16.4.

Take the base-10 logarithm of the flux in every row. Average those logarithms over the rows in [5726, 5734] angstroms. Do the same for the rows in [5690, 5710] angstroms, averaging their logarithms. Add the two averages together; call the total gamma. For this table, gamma 1.84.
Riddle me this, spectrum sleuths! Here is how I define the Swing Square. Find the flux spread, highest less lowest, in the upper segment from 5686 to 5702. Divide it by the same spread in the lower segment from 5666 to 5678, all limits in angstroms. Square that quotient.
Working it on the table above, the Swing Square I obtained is 25.2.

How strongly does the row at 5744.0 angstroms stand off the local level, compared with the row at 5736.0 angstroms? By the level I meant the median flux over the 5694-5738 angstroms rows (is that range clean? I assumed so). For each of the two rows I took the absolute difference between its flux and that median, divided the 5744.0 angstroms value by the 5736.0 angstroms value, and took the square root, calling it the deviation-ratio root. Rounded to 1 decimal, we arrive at 3.9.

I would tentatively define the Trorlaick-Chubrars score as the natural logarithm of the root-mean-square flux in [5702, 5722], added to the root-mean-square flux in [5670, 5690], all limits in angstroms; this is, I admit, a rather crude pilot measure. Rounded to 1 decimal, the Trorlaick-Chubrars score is 10.2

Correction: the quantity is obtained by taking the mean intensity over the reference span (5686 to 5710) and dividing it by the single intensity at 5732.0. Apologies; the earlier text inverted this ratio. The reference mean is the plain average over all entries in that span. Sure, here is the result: 1.00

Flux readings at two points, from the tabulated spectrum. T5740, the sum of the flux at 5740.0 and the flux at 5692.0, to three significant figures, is 17.3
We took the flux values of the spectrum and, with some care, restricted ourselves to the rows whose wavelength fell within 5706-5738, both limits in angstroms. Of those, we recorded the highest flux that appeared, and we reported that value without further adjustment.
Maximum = 8.798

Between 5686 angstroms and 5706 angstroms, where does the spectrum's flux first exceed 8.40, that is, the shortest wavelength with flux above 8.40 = 5692.0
